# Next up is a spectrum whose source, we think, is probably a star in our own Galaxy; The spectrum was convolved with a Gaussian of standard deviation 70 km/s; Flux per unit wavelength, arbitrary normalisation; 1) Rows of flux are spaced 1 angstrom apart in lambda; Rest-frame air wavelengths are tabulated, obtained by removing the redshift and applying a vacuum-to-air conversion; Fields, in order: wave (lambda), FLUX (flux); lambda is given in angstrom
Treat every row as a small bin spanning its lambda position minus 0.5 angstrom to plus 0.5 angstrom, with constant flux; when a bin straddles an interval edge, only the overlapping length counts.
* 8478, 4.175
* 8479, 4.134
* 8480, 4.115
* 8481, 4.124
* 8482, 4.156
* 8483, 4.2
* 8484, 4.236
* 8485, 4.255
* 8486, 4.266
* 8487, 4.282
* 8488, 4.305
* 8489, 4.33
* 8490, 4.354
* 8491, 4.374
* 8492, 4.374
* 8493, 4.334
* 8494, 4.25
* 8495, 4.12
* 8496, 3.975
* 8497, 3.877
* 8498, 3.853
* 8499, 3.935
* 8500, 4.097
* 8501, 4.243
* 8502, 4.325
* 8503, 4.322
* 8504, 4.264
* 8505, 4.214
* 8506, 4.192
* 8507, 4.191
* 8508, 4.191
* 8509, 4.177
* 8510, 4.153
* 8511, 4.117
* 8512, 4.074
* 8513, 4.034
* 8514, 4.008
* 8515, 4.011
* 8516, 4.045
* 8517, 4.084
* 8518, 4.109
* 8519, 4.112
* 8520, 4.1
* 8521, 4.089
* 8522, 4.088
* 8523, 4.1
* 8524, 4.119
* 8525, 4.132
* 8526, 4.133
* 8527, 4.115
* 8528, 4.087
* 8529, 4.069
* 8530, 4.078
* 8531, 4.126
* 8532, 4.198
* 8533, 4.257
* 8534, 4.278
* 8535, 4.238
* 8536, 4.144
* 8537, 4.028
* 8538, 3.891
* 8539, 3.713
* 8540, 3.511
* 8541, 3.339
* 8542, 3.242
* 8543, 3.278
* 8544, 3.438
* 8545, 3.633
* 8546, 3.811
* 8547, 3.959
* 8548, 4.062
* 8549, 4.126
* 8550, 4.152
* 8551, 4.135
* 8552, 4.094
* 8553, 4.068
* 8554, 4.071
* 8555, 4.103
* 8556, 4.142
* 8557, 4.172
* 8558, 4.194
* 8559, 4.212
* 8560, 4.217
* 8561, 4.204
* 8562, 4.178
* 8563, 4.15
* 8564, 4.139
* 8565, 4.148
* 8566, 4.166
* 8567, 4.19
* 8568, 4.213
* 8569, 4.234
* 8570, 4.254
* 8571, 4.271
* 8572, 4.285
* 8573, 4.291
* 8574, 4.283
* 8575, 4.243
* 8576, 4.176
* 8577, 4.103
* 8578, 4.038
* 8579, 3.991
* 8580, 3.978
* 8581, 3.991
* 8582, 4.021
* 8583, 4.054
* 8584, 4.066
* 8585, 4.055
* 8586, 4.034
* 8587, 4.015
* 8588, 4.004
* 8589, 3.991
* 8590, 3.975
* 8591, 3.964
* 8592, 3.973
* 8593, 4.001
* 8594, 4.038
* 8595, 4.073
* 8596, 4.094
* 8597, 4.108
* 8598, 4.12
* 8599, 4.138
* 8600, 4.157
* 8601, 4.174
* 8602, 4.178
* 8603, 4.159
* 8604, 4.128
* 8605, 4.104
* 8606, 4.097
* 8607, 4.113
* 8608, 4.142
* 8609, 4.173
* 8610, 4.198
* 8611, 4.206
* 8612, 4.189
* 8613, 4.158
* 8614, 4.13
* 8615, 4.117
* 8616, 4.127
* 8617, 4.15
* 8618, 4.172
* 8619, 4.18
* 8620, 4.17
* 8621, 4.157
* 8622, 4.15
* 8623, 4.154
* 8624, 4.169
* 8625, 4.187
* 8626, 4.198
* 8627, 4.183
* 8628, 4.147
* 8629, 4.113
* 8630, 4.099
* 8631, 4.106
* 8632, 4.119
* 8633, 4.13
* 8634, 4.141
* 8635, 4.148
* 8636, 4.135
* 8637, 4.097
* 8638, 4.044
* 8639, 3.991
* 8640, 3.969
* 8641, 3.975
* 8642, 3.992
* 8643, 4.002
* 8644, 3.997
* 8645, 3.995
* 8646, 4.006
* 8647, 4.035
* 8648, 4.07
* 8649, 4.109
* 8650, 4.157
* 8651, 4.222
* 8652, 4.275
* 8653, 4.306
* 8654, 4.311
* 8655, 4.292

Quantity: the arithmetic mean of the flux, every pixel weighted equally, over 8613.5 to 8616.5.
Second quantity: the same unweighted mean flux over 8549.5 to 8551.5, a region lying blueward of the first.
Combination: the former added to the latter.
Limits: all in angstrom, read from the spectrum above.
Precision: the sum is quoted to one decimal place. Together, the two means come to 8.3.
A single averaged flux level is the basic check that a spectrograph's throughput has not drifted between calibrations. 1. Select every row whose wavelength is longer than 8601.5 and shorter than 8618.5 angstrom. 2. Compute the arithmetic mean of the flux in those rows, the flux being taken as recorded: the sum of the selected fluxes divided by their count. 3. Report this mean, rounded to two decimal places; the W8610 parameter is 4.15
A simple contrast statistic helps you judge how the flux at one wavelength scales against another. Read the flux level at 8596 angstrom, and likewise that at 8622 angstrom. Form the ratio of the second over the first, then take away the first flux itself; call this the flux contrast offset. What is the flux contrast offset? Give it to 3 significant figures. -3.08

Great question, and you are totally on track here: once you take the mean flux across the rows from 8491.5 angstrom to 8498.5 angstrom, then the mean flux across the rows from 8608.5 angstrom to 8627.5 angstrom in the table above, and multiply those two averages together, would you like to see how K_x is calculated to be 17.13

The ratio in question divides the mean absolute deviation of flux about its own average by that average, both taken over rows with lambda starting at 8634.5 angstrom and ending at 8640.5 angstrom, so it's 0.015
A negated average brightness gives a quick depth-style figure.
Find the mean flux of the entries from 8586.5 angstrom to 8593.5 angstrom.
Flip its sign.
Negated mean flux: -3.99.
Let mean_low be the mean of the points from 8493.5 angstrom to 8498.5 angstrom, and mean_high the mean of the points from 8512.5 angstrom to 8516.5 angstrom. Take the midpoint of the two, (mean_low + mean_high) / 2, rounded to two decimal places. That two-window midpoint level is 4.02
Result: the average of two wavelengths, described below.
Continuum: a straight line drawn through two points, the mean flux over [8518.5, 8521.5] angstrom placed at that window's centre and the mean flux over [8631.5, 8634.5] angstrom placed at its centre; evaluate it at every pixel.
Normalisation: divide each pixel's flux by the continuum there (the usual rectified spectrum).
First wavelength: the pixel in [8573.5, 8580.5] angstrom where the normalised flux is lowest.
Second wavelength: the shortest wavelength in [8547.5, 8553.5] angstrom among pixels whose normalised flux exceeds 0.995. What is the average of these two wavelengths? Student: 8564.5 angstrom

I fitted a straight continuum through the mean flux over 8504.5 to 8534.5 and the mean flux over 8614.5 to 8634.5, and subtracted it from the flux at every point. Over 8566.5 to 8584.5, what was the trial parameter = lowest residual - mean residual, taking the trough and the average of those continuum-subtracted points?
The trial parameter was -0.17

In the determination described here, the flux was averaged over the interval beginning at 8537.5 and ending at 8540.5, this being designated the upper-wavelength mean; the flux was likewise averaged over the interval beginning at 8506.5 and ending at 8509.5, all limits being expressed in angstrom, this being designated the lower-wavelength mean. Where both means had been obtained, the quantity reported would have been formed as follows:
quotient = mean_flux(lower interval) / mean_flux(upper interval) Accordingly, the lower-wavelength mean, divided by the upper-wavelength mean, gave 1.13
